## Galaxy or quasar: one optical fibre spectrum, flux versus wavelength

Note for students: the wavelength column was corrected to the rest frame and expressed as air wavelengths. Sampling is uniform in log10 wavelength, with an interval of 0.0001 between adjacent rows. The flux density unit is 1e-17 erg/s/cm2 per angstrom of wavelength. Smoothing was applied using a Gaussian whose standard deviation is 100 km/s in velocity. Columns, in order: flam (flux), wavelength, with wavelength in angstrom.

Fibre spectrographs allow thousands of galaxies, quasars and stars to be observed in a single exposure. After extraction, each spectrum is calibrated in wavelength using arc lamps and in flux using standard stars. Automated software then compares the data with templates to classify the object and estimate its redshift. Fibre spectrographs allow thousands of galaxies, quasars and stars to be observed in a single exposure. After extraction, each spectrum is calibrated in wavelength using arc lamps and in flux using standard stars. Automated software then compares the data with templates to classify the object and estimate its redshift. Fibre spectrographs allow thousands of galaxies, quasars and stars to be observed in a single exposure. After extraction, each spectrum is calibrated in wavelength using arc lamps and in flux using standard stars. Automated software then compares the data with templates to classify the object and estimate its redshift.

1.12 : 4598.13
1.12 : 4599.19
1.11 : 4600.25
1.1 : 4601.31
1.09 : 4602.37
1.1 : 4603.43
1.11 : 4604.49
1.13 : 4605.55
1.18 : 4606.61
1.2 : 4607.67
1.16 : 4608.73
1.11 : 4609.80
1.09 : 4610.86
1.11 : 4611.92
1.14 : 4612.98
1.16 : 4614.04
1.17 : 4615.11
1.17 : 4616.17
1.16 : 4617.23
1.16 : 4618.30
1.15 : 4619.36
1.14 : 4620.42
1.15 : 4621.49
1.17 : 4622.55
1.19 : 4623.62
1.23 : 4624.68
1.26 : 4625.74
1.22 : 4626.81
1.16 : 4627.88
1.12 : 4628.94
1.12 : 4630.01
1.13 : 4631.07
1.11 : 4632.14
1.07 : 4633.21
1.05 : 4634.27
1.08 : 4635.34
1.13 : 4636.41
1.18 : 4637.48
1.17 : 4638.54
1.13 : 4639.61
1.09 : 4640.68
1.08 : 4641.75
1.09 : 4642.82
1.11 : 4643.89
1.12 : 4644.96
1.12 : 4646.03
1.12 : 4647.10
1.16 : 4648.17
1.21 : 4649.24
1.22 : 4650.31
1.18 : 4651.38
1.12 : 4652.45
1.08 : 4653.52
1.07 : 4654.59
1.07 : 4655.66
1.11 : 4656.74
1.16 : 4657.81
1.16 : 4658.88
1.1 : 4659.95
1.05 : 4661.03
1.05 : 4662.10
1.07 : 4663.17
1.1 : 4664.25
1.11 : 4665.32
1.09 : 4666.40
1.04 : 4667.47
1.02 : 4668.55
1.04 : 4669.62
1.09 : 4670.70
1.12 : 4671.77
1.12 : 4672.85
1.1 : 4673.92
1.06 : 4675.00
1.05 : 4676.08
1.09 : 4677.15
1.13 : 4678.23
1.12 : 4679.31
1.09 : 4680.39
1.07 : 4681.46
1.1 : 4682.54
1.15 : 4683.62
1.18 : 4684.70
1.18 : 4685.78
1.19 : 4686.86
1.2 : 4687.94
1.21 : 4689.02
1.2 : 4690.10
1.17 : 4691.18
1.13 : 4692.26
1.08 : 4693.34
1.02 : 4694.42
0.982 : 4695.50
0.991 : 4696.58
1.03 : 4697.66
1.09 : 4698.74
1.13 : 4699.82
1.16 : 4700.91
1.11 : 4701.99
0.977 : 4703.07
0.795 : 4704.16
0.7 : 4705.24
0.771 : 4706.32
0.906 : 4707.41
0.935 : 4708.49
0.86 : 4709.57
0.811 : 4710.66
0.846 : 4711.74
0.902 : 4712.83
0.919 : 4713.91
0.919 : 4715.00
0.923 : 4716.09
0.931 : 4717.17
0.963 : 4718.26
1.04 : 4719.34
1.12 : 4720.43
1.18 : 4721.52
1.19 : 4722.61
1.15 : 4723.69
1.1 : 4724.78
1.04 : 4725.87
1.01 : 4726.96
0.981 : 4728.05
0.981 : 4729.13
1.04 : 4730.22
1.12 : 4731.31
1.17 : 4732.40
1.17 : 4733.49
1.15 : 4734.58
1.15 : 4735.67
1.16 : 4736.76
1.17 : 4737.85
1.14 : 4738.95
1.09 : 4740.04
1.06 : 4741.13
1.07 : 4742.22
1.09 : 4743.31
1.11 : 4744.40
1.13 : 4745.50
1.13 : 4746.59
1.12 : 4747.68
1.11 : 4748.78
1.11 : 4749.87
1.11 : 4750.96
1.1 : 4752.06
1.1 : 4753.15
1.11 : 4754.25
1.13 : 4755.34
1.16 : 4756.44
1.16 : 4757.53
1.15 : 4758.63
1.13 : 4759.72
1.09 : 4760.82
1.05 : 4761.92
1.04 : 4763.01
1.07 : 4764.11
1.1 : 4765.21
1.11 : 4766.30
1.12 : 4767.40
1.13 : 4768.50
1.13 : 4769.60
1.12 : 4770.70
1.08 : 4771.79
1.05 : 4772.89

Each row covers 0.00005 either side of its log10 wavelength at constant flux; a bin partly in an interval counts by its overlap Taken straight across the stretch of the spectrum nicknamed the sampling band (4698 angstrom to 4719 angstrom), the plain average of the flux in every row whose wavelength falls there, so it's 0.93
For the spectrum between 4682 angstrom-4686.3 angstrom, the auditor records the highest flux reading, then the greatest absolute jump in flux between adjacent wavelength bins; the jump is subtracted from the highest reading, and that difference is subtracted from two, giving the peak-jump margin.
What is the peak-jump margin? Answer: 0.87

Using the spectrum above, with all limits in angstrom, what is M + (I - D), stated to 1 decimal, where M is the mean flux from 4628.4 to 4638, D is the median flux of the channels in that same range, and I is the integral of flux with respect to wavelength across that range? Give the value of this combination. 10.6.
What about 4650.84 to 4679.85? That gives 31.7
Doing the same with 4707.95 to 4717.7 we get 8.7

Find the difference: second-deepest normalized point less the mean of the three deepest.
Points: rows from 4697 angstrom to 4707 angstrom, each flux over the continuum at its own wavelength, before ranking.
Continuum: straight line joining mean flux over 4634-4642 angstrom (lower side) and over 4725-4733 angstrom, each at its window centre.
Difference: 0.015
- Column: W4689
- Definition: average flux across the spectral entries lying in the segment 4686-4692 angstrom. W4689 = 1.19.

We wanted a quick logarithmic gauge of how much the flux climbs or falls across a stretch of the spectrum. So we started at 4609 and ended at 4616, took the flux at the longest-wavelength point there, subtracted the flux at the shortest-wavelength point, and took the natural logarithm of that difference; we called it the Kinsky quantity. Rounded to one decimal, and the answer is -2.8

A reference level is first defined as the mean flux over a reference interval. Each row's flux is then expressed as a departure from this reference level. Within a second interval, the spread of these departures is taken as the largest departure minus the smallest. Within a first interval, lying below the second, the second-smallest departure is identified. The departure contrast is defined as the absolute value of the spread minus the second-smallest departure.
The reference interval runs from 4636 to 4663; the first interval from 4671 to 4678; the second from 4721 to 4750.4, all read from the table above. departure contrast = 0.27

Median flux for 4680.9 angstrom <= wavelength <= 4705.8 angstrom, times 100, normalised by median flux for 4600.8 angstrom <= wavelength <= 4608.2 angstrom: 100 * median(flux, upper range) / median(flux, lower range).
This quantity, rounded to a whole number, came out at 100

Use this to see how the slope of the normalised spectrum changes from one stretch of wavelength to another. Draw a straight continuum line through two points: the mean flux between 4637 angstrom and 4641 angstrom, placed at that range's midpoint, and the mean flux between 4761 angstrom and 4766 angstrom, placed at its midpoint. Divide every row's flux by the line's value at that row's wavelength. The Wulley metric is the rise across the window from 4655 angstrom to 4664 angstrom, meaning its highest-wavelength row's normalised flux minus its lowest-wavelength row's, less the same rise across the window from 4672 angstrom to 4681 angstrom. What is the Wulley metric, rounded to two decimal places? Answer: 0.03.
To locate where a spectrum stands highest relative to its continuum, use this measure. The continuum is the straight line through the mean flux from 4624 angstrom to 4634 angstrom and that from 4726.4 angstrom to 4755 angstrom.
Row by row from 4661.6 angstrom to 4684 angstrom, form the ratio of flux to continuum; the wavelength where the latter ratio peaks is 4683.62 angstrom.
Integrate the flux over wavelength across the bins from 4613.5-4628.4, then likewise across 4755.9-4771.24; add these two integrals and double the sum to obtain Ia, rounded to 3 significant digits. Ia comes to 69.2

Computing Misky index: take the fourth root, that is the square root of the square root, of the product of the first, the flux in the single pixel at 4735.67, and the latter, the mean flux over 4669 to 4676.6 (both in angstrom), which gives 1.06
